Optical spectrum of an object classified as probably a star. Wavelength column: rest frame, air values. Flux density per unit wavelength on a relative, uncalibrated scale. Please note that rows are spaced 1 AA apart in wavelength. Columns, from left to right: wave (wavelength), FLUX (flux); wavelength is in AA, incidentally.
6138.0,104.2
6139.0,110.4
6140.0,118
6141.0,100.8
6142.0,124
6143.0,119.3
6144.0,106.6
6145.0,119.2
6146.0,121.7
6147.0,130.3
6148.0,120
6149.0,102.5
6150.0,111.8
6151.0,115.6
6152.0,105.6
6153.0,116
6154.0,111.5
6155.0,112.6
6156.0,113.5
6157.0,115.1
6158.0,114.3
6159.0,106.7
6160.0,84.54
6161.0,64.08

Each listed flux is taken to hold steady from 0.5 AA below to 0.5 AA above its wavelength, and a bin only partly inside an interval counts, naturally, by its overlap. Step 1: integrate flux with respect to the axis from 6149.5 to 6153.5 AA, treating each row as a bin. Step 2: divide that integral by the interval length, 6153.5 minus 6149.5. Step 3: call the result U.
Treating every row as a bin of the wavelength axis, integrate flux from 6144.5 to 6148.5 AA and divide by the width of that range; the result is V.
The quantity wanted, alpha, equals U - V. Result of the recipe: -11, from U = 112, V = 123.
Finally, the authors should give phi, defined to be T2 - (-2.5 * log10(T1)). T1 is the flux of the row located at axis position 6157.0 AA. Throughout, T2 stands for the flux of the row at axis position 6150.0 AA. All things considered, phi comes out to 117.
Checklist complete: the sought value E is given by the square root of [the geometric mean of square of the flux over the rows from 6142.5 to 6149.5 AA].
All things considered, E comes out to 117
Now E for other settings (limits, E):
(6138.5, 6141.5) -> 110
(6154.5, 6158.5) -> 114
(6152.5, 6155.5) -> 113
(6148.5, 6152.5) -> 109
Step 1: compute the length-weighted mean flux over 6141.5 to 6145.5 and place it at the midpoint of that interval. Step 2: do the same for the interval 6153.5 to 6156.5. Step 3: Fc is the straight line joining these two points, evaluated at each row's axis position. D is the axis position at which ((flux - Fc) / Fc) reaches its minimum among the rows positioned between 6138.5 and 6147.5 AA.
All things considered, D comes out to 6141.0 AA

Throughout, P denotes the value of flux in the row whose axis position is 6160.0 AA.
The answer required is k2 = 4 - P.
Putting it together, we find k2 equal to -81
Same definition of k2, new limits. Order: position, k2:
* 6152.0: -102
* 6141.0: -97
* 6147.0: -126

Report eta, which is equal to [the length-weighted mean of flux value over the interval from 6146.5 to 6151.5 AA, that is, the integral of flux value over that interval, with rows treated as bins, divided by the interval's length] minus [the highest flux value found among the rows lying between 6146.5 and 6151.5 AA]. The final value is -14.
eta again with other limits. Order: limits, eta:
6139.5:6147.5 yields -13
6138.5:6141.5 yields -8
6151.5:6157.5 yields -4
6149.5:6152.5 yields -5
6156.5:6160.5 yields -10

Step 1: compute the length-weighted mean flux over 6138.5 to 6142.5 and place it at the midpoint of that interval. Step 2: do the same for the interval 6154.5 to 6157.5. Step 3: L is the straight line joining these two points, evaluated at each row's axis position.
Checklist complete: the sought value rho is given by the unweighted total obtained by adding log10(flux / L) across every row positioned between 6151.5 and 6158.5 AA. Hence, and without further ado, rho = -0.03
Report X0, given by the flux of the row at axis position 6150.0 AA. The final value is 111.8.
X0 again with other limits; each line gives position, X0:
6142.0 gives 124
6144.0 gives 106.6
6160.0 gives 84.54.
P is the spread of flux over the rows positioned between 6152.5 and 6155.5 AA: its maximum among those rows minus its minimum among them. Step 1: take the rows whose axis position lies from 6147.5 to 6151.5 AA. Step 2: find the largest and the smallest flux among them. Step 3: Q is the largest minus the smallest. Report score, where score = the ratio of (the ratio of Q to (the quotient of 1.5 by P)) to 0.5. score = 105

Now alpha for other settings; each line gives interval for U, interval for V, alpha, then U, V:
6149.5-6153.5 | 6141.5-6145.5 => -5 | 112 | 117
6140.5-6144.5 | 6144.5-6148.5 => -10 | 113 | 123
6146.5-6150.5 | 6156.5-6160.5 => 11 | 116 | 105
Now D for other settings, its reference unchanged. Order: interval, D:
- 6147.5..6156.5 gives 6149.0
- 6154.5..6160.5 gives 6160.0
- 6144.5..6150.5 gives 6149.0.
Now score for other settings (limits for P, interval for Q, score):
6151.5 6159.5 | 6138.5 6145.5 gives 322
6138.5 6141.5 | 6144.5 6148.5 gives 255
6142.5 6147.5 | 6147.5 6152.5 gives 553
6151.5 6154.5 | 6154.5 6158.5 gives 35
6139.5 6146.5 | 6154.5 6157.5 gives 77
